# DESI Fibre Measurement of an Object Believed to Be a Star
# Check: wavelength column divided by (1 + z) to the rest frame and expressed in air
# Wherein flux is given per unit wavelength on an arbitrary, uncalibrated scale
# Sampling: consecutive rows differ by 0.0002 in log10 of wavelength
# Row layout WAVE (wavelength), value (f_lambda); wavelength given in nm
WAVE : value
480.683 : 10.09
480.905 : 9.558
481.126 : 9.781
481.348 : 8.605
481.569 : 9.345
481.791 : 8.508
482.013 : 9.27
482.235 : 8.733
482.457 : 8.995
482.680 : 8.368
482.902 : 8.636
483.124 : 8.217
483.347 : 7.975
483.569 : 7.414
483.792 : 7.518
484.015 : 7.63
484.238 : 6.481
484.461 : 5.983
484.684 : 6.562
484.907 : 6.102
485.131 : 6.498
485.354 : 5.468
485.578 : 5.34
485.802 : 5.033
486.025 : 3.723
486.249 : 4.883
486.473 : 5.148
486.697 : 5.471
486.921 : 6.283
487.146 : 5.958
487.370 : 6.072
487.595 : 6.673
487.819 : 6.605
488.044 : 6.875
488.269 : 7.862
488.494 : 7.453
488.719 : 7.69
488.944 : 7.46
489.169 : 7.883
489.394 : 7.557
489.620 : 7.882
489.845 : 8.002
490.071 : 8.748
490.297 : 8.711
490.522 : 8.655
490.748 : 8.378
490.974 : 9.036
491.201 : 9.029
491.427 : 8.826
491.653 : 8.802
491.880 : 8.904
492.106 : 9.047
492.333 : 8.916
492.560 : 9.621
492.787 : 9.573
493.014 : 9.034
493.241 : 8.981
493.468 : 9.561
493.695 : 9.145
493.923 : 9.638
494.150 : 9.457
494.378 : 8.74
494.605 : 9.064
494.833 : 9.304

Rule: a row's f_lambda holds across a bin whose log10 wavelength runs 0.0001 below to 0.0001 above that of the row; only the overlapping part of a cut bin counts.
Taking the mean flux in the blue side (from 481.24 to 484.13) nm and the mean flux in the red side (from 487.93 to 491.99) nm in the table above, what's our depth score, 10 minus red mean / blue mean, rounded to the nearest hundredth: 9.02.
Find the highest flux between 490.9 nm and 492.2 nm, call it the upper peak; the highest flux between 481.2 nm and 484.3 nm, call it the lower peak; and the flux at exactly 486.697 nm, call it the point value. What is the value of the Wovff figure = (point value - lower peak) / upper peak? -0.43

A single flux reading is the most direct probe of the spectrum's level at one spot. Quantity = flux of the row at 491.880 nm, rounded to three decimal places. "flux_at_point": 8.904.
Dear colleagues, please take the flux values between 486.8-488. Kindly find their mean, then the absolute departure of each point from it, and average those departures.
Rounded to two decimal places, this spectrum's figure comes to 0.26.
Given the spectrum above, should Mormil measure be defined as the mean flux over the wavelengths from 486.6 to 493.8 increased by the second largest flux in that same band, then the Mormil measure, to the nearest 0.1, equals 17.7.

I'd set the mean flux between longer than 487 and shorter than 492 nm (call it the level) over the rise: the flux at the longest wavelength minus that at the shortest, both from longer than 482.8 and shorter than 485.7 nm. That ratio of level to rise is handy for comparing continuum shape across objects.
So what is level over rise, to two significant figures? -2.4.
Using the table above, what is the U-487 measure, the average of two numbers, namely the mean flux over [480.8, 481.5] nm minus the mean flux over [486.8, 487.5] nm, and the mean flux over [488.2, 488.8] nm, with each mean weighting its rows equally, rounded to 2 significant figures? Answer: 5.4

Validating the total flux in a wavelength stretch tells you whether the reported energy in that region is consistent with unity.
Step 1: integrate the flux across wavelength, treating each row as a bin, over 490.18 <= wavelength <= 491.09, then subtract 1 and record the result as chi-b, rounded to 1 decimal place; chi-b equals 6.9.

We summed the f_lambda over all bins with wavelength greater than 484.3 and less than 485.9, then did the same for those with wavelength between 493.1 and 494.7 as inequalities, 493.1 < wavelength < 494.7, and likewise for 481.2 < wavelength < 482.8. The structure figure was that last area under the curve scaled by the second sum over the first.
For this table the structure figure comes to 97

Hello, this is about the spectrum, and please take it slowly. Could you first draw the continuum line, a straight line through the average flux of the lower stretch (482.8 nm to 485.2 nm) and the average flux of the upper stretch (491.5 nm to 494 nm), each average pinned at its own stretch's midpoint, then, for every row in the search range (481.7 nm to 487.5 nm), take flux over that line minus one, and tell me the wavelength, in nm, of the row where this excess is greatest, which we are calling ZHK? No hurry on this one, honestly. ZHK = 482.013 nm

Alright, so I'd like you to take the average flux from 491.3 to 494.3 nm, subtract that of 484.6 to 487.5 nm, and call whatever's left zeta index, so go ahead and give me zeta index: 3.6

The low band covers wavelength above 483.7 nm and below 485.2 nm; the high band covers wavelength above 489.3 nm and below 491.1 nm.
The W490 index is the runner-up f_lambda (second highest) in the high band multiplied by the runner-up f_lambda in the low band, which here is 66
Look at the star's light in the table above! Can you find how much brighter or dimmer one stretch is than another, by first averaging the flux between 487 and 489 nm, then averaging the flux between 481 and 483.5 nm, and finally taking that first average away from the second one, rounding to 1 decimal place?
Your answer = 1.8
